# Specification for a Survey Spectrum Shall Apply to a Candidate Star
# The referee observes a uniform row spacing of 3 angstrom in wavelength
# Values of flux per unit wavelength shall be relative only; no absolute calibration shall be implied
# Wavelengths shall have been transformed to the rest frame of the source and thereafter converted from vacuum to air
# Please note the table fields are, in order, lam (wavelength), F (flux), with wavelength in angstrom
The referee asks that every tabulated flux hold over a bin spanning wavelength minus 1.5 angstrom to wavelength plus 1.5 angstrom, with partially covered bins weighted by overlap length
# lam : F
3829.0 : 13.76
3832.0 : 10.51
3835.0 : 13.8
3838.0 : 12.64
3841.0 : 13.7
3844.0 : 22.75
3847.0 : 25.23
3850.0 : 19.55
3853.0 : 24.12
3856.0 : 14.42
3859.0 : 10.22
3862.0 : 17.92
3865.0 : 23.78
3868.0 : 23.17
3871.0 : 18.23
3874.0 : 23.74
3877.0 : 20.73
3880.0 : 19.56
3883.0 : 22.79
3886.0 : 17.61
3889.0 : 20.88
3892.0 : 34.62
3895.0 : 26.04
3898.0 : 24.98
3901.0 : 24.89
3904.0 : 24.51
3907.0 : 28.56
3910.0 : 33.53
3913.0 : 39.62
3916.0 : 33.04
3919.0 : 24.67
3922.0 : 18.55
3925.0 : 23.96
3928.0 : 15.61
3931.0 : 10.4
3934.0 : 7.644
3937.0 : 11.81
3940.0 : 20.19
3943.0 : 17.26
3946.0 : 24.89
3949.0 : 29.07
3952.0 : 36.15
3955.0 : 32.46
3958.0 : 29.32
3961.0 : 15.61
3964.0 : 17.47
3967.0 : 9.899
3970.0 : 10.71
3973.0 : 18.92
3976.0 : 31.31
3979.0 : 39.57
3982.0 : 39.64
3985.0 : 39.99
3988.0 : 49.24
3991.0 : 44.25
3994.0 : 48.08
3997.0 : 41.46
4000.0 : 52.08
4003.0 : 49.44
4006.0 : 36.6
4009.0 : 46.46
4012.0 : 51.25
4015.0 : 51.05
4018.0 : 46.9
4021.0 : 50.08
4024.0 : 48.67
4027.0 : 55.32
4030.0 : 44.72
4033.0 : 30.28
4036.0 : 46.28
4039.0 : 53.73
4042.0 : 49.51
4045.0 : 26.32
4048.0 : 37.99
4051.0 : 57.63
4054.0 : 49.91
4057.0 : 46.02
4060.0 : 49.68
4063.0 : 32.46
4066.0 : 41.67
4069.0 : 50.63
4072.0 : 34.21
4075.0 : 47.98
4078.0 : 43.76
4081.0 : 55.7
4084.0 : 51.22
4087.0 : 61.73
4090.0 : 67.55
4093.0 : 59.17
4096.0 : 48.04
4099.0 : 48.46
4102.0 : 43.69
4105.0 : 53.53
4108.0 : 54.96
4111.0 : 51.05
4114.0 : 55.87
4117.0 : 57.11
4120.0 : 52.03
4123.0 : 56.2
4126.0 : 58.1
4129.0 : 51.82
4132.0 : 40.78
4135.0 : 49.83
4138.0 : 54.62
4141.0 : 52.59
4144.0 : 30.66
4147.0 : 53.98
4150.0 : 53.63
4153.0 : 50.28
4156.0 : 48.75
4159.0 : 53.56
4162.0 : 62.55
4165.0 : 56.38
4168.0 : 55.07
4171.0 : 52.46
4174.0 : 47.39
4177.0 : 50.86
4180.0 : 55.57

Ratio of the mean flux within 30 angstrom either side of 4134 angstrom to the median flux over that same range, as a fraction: 0.973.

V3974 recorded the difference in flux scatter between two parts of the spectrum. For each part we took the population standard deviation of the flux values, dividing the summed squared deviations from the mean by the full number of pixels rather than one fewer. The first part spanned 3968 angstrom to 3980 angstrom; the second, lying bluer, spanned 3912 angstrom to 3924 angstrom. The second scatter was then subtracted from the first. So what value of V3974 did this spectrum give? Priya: 3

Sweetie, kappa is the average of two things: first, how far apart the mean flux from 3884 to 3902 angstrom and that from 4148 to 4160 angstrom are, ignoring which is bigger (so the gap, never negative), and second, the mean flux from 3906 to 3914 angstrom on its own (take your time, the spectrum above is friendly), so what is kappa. 30.3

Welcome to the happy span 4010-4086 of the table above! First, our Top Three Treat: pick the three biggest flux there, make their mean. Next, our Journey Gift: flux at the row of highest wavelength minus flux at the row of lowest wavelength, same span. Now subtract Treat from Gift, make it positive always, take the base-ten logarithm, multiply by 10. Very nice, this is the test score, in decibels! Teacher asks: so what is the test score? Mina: 18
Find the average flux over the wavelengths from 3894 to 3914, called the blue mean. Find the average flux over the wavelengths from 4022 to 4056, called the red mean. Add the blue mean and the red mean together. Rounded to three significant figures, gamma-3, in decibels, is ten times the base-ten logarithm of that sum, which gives 18.7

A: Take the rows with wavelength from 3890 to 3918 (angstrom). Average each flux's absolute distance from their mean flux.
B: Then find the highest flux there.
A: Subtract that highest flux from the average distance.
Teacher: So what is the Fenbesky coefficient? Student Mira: -35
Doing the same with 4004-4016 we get -46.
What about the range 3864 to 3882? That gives -22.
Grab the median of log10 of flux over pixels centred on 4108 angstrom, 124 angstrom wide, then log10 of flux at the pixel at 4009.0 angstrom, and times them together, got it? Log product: 2.9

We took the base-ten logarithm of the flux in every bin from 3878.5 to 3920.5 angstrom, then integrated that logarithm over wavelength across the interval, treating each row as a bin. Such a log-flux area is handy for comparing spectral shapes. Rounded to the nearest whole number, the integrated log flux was 60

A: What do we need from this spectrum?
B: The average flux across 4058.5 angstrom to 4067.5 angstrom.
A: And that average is 41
